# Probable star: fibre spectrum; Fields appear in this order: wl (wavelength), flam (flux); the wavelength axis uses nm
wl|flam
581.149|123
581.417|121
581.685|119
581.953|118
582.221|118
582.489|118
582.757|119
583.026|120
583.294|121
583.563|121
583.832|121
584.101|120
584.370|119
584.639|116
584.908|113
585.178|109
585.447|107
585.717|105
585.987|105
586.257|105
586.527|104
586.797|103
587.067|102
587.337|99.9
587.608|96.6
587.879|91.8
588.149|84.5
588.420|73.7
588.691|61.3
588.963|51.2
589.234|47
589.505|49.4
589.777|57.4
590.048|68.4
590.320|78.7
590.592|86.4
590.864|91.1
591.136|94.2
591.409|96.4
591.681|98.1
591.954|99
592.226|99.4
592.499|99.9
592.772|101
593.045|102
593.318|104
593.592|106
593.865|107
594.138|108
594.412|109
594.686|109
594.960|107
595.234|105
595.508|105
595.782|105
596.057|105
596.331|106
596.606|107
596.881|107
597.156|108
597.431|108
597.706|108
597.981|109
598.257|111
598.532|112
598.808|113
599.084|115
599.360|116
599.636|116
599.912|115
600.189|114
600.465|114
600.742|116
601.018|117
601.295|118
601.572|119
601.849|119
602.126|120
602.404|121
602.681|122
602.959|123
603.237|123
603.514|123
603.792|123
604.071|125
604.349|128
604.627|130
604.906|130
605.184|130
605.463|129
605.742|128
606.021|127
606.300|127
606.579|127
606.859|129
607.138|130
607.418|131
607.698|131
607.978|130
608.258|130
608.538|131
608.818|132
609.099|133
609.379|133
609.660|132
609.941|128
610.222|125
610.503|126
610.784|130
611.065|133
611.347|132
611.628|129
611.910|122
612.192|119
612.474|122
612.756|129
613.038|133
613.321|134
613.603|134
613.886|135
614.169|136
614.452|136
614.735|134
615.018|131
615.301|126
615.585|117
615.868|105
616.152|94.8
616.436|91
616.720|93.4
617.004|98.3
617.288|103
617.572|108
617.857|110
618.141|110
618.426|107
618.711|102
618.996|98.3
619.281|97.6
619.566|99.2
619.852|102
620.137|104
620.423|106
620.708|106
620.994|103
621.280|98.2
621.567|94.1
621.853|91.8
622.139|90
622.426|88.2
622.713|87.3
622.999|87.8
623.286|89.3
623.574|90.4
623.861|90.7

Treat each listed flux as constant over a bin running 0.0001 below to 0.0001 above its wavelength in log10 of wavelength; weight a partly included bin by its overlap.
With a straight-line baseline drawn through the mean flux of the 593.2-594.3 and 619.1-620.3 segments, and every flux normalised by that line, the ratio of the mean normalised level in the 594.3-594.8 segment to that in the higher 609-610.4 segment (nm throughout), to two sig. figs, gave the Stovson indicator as 0.81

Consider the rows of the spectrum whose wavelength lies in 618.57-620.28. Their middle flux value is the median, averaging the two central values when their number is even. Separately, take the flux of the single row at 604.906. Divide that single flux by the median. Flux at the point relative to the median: 1.3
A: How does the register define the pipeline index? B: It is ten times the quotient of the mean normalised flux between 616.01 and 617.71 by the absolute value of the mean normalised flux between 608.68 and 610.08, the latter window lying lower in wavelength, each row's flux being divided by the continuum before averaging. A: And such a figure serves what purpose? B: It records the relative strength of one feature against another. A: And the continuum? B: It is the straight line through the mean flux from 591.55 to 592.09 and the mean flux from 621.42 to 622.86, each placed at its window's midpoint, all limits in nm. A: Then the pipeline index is 7.6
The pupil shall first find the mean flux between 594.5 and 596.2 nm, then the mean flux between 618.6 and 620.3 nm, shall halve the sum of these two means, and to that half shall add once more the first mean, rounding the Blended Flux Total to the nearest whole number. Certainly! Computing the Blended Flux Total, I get 209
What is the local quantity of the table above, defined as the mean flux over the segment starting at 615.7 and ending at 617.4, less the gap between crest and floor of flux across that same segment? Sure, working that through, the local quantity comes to 84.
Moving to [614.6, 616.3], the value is 79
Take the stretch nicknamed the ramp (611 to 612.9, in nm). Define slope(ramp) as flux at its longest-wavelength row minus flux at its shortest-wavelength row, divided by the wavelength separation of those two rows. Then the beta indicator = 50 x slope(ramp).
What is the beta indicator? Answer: -118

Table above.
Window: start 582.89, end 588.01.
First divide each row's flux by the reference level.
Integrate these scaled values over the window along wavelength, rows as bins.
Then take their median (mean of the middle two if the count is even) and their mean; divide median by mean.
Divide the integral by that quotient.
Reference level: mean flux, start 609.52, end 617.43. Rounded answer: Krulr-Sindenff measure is 4.7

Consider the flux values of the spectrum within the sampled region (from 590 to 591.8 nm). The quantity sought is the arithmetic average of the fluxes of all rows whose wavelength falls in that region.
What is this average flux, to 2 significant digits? 88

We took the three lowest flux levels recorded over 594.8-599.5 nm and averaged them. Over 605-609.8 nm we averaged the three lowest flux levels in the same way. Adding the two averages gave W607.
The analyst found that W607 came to 232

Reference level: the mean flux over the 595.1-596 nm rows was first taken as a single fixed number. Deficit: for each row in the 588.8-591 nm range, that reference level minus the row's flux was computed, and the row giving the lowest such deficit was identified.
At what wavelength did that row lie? 590.864 nm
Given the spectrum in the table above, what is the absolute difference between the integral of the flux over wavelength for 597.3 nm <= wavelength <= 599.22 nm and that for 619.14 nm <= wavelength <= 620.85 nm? 38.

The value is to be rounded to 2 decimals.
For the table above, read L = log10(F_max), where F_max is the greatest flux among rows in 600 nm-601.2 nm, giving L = 2.07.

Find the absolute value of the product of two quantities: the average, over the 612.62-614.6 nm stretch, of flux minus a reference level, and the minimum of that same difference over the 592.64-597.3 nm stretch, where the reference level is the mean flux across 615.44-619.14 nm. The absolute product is 59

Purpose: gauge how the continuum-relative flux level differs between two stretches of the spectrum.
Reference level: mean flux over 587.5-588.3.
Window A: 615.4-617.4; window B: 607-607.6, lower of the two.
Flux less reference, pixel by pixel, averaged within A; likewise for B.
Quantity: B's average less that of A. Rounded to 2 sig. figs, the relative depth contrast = 30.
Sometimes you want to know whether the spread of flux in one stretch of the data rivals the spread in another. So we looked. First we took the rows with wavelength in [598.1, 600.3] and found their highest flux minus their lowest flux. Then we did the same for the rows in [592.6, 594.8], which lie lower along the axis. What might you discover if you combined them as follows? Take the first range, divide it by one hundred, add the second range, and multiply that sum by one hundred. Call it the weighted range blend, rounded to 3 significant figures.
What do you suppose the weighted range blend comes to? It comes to 805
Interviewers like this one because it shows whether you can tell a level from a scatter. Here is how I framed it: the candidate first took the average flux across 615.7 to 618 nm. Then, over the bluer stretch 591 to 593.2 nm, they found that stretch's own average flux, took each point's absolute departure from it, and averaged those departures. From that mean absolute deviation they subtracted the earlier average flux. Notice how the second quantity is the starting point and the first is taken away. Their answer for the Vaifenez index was -99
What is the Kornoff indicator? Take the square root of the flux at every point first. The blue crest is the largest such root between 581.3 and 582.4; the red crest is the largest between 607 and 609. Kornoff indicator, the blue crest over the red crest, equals 0.96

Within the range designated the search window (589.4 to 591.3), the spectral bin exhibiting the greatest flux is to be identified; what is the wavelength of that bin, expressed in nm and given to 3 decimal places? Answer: 591.136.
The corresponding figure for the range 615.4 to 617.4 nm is 615.585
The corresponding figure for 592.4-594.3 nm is 594.138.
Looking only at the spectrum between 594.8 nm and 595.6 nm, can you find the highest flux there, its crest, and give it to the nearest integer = 107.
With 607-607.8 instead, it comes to 131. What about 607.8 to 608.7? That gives 131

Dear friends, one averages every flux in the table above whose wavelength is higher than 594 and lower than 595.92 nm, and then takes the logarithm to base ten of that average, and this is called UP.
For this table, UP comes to 2.03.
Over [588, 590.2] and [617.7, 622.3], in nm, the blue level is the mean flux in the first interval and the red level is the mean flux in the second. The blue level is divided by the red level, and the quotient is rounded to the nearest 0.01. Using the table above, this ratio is 0.61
